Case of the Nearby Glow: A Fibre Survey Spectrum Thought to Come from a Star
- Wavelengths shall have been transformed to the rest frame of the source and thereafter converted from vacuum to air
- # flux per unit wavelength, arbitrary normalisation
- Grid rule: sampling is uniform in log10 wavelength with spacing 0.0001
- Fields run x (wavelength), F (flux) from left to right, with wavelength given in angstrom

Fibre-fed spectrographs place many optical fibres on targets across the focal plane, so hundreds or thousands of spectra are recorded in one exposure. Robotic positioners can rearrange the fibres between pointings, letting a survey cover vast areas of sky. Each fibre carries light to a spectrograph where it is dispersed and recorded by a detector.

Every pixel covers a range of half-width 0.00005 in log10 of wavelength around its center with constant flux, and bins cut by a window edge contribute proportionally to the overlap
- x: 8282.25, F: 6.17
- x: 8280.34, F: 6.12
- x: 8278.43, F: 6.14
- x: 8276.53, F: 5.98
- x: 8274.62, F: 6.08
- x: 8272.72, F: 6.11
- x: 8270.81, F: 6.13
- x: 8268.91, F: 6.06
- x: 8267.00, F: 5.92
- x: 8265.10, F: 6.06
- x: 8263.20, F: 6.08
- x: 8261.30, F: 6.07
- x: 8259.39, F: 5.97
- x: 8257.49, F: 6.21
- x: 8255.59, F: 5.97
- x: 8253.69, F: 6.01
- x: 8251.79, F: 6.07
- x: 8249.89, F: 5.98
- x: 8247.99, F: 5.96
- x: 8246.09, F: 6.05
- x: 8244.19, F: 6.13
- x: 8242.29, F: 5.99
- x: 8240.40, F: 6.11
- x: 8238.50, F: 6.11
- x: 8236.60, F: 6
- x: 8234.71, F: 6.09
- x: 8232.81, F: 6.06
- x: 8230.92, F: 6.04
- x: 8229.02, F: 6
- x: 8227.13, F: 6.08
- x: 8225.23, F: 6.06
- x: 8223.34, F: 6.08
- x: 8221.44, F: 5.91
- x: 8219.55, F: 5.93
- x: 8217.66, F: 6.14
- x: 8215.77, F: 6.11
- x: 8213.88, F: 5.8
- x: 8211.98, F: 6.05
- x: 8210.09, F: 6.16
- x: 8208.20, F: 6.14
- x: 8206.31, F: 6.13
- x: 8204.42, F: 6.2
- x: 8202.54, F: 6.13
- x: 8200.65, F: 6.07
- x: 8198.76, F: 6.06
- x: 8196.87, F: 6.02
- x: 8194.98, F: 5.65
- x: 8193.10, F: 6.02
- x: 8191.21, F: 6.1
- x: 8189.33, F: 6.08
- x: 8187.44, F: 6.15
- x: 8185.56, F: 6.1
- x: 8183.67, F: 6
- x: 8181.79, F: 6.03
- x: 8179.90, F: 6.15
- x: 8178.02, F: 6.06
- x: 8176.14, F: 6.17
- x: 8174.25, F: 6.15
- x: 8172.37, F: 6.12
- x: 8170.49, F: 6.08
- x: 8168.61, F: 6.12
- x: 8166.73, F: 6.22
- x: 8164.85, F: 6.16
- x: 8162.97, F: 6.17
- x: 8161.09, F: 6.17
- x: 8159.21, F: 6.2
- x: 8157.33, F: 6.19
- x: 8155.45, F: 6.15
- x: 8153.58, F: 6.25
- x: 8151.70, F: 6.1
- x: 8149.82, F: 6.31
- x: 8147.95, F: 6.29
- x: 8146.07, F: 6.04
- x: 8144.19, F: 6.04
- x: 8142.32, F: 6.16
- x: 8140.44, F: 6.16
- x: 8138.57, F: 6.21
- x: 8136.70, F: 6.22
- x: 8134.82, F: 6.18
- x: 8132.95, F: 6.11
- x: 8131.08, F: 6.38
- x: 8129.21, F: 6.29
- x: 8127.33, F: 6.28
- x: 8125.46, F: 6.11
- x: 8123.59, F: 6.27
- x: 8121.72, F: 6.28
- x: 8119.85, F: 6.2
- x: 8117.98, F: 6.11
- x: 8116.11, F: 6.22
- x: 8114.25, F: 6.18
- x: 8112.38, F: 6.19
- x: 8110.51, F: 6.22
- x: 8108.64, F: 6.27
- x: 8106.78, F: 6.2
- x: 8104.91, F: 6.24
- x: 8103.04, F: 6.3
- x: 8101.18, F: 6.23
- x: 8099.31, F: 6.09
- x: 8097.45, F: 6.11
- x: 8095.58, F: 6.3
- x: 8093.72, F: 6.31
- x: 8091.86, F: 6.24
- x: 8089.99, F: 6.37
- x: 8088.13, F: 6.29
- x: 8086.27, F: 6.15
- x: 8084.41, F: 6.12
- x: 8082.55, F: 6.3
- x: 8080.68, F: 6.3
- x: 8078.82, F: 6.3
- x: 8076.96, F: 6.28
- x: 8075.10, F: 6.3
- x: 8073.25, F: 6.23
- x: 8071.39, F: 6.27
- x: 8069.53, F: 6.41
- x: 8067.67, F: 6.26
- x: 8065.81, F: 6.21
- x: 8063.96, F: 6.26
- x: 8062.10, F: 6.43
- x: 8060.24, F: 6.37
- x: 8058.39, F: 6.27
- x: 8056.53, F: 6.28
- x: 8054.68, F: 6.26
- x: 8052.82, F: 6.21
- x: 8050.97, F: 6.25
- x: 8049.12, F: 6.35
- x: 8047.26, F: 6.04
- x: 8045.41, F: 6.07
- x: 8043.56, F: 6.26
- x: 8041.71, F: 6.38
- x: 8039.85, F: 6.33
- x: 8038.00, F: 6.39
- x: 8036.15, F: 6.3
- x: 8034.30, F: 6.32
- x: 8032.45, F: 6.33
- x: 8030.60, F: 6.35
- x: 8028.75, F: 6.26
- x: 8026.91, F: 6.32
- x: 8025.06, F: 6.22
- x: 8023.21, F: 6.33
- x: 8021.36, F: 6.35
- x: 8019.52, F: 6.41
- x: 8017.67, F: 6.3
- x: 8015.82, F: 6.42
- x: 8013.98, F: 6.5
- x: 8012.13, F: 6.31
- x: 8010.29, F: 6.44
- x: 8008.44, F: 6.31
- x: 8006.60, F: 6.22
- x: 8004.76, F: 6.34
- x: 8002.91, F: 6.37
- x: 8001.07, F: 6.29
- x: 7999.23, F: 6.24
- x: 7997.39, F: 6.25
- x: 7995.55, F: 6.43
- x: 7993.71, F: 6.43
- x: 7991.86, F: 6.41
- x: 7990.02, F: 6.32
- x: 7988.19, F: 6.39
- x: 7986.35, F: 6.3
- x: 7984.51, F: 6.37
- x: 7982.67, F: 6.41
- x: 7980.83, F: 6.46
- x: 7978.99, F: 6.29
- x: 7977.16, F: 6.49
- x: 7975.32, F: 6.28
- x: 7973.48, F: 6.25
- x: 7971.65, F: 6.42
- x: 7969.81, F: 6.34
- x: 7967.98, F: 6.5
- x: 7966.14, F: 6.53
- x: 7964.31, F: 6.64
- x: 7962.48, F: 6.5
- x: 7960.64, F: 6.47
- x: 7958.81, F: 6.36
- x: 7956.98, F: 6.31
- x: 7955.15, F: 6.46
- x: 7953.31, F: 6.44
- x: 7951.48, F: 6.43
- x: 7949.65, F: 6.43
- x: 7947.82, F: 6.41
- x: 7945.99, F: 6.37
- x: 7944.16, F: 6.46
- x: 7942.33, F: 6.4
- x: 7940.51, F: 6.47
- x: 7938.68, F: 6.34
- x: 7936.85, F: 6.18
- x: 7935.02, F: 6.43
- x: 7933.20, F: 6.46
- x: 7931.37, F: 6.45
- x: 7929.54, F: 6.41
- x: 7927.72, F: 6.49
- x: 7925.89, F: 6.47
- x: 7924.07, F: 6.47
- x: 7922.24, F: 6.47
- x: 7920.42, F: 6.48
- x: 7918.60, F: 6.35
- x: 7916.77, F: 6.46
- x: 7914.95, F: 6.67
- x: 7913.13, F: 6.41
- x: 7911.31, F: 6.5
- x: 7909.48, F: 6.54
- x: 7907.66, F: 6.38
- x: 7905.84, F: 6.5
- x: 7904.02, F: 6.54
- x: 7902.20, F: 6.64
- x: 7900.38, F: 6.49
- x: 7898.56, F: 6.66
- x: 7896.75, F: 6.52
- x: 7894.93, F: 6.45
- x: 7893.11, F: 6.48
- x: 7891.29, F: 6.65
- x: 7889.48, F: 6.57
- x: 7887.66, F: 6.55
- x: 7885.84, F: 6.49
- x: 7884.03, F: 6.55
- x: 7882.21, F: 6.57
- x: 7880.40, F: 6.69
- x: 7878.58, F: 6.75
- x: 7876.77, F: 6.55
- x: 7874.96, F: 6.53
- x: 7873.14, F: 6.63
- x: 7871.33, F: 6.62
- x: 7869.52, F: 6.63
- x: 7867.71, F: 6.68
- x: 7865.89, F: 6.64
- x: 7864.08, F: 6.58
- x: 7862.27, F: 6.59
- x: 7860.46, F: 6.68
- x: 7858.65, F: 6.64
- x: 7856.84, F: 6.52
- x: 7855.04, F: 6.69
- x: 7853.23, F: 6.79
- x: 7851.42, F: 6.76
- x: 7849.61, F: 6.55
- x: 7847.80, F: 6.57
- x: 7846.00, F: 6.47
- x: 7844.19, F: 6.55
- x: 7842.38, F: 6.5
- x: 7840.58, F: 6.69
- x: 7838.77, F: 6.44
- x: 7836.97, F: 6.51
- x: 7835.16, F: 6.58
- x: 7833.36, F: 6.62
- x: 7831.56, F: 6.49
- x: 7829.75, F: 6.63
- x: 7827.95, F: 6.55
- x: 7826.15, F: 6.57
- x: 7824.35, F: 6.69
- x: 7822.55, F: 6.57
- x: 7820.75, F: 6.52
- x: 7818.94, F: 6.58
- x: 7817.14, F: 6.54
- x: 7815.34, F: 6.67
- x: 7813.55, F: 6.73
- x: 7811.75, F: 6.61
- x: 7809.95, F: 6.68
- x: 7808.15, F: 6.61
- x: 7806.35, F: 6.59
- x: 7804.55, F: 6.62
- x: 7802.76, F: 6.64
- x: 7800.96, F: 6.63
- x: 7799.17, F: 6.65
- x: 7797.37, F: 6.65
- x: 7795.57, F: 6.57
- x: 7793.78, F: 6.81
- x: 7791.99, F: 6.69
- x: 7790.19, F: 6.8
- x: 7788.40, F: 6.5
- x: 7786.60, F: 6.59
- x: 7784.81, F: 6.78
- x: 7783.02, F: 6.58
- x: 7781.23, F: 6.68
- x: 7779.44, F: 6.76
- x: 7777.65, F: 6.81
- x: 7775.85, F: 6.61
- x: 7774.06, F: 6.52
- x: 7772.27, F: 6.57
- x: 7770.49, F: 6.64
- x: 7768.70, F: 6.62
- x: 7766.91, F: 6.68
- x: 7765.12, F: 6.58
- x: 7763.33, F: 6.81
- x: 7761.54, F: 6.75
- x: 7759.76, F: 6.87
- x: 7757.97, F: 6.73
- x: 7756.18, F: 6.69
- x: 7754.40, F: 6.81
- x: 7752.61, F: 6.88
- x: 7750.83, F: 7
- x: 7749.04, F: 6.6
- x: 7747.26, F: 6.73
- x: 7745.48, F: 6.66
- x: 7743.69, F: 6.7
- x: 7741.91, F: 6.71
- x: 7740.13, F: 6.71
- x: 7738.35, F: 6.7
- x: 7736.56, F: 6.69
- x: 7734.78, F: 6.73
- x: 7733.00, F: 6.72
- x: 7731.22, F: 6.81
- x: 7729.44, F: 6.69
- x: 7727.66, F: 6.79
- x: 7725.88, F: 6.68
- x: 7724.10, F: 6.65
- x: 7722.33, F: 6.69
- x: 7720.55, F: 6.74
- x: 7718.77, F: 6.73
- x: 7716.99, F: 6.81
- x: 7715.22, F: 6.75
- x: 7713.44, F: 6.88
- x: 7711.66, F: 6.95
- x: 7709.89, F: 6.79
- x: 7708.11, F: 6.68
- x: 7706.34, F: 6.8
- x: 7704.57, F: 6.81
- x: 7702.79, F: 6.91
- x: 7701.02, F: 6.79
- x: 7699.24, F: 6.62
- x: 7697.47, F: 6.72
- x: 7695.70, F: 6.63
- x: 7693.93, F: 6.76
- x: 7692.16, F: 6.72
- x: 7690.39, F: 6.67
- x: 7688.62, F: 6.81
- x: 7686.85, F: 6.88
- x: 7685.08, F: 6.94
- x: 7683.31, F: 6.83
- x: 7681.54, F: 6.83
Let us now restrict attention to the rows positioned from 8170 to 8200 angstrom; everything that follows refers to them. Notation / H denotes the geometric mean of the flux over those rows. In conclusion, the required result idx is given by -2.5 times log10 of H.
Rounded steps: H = 6.06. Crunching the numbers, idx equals -1.96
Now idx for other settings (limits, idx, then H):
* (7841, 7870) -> -2.05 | 6.61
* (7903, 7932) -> -2.03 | 6.47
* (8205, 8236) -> -1.95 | 6.05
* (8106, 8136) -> -1.98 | 6.22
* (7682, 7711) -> -2.08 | 6.77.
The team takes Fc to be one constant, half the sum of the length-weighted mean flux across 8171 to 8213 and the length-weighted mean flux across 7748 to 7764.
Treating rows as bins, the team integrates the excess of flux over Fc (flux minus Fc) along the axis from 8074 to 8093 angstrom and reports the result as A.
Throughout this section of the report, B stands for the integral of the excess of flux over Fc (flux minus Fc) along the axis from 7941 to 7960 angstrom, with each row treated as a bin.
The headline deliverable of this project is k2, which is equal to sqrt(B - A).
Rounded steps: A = -3.2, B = -0.5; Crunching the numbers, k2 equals 1.7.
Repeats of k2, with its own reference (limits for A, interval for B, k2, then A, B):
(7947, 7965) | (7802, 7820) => 1.8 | 0.1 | 3.4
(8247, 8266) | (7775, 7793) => 3.5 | -7.6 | 4.4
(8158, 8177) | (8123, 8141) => 1.2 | -5.3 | -3.9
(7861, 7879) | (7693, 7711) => 1.6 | 3.3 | 5.7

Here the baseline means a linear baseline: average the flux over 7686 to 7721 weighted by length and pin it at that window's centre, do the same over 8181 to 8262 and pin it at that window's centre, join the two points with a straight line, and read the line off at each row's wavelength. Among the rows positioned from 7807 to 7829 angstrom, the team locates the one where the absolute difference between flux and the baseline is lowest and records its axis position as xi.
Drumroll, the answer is 7811.75 angstrom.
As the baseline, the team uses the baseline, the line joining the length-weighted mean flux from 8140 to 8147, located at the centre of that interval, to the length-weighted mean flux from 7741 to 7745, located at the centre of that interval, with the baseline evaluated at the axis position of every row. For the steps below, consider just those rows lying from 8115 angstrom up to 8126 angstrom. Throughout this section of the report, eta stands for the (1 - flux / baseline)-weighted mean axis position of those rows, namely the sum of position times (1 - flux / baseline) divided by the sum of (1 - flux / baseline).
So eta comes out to 8121.0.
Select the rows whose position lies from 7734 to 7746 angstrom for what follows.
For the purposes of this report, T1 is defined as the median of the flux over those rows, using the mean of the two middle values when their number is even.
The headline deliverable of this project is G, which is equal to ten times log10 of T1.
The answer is 8.3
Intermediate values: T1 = 6.7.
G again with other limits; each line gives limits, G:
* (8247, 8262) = 7.8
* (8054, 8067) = 8.0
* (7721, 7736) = 8.3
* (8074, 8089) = 8.0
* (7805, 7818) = 8.2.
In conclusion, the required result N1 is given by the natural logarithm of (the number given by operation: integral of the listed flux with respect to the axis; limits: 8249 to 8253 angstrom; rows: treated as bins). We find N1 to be 3.2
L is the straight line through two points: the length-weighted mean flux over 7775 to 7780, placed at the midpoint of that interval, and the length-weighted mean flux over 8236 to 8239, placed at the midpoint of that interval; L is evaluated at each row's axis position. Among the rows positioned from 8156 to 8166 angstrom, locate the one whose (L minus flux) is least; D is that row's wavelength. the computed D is 8159.21 angstrom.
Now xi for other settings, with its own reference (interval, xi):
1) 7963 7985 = 7984.51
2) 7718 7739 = 7734.78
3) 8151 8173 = 8168.61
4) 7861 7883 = 7874.96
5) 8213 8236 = 8230.92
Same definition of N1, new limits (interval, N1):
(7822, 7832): 4.2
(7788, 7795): 3.9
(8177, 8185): 3.9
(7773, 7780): 3.8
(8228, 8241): 4.4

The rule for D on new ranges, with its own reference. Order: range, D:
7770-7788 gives 7777.65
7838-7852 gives 7851.42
